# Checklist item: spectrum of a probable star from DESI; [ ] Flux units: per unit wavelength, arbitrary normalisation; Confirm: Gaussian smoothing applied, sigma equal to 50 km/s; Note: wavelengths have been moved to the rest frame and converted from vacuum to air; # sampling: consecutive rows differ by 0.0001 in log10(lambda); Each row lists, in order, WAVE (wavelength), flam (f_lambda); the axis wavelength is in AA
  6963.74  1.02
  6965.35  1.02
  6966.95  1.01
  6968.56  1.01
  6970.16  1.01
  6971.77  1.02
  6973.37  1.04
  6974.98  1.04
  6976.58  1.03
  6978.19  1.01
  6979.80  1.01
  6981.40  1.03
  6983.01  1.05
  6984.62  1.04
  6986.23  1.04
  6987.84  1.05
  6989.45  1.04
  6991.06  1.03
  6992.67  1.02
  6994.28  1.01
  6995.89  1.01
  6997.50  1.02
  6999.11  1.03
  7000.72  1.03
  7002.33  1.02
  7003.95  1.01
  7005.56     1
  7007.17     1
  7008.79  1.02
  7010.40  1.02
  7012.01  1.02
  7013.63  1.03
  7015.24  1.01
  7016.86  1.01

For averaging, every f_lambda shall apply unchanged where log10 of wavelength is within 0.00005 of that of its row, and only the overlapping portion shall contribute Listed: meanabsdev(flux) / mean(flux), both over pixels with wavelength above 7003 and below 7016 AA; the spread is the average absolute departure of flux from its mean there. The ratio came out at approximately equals 0.0086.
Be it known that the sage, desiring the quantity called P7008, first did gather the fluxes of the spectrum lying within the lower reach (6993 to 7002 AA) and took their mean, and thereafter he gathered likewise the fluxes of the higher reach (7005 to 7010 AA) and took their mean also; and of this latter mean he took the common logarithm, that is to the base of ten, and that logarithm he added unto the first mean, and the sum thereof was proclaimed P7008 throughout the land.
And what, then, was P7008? 1.02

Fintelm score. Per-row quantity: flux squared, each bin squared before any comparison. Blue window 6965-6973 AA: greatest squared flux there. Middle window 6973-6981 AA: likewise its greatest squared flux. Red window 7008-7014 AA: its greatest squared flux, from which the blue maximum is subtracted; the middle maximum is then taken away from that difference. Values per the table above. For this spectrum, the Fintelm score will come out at -1.06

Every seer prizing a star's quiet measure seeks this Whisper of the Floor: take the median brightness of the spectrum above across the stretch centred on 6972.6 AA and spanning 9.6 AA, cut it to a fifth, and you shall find 0.205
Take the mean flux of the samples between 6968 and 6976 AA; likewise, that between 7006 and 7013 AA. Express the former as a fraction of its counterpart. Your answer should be 1.01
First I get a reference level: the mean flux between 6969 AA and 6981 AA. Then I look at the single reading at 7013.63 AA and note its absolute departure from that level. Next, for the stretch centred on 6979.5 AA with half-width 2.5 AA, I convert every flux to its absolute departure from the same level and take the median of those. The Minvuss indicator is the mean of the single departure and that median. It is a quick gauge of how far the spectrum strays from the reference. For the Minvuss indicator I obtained 0.010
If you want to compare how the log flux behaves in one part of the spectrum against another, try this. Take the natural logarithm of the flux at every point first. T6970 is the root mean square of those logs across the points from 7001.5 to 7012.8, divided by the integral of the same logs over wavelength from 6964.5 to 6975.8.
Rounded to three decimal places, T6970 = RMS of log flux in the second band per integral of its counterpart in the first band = 0.065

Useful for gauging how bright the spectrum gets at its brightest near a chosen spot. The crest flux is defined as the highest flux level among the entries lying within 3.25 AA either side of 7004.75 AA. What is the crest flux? 1.02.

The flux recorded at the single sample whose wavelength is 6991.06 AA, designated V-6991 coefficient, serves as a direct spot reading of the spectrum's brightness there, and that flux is 1.03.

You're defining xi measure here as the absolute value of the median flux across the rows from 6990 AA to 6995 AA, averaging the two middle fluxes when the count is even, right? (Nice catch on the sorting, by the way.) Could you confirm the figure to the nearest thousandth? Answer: 1.020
